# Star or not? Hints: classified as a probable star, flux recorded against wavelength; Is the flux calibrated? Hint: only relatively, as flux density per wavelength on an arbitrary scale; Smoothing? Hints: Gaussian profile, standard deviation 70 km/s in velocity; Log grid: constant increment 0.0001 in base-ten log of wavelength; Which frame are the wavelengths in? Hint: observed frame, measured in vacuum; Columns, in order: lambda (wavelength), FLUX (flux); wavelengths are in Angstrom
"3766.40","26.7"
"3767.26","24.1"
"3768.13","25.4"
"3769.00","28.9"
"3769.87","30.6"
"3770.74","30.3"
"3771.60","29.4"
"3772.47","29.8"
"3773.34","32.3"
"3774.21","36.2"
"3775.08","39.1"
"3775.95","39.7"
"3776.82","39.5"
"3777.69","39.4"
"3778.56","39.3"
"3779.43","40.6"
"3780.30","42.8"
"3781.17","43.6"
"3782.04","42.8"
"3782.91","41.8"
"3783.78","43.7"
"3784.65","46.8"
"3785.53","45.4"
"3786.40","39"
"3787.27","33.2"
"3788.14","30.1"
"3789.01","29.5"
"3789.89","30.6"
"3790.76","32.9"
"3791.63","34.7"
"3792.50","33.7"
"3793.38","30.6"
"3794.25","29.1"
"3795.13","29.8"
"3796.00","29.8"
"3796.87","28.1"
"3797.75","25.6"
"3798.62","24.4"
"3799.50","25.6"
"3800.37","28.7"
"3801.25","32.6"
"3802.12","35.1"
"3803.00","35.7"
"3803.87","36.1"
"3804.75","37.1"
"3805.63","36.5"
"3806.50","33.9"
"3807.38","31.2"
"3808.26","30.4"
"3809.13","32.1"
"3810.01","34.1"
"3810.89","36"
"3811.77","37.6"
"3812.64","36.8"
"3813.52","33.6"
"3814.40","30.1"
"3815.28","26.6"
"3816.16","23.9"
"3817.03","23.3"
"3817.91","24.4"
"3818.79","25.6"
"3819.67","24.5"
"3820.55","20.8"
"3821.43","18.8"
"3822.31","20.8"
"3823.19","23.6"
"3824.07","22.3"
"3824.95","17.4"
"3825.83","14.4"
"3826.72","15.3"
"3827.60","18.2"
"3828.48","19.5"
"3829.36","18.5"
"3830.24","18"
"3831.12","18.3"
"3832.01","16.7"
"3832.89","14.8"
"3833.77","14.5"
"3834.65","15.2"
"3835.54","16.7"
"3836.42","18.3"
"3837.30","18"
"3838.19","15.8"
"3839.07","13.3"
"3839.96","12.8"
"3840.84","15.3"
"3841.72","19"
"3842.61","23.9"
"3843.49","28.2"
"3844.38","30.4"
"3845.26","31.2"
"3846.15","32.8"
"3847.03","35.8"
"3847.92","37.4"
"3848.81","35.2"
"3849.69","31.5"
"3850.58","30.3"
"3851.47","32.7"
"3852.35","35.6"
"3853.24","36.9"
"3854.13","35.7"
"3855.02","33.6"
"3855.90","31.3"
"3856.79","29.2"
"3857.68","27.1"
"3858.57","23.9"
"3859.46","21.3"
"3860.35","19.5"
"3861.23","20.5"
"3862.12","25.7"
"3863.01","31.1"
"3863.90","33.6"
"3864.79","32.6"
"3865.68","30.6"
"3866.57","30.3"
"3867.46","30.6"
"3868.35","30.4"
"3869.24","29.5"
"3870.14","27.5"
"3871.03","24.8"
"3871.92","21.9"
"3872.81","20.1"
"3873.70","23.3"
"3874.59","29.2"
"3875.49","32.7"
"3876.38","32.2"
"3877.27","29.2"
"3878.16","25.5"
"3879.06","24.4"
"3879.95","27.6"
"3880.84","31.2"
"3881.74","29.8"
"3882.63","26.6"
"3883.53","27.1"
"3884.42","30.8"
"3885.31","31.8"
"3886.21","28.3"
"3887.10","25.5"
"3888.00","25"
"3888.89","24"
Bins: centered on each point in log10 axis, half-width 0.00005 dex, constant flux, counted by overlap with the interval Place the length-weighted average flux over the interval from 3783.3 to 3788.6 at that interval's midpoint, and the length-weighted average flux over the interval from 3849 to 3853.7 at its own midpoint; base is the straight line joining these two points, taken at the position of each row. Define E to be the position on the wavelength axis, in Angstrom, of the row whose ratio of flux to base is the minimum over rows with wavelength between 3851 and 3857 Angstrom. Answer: 3856.79 Angstrom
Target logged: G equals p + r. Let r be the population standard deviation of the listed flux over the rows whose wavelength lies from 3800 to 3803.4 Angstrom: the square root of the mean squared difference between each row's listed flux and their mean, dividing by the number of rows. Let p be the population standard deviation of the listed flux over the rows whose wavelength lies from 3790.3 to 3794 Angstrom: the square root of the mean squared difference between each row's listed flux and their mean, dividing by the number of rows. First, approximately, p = 1.5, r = 2.75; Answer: 4.3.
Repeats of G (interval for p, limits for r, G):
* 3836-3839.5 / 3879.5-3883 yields 3.8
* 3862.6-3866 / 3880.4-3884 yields 3.1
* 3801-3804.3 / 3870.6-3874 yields 3.1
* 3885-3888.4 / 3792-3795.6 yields 4.5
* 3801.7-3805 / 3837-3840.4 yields 2.8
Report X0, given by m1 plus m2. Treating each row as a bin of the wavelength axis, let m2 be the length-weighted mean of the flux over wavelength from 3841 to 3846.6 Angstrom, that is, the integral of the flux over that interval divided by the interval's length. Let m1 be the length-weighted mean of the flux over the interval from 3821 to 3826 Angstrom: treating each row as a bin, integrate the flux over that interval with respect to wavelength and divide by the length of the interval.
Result 47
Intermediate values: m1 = 20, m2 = 27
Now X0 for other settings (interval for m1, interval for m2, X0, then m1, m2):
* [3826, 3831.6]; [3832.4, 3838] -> 34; 18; 16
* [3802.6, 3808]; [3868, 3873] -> 61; 35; 26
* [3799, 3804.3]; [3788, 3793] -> 64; 32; 32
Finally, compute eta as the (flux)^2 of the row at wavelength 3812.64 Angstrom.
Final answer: 1354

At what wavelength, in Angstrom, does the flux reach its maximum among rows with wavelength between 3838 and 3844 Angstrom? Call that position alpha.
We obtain 3843.49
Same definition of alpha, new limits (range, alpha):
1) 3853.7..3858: 3854.13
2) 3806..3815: 3811.77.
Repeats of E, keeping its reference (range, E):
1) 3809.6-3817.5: 3817.03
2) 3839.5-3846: 3839.96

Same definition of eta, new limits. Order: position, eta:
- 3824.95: 303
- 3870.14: 756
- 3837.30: 324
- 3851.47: 1069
